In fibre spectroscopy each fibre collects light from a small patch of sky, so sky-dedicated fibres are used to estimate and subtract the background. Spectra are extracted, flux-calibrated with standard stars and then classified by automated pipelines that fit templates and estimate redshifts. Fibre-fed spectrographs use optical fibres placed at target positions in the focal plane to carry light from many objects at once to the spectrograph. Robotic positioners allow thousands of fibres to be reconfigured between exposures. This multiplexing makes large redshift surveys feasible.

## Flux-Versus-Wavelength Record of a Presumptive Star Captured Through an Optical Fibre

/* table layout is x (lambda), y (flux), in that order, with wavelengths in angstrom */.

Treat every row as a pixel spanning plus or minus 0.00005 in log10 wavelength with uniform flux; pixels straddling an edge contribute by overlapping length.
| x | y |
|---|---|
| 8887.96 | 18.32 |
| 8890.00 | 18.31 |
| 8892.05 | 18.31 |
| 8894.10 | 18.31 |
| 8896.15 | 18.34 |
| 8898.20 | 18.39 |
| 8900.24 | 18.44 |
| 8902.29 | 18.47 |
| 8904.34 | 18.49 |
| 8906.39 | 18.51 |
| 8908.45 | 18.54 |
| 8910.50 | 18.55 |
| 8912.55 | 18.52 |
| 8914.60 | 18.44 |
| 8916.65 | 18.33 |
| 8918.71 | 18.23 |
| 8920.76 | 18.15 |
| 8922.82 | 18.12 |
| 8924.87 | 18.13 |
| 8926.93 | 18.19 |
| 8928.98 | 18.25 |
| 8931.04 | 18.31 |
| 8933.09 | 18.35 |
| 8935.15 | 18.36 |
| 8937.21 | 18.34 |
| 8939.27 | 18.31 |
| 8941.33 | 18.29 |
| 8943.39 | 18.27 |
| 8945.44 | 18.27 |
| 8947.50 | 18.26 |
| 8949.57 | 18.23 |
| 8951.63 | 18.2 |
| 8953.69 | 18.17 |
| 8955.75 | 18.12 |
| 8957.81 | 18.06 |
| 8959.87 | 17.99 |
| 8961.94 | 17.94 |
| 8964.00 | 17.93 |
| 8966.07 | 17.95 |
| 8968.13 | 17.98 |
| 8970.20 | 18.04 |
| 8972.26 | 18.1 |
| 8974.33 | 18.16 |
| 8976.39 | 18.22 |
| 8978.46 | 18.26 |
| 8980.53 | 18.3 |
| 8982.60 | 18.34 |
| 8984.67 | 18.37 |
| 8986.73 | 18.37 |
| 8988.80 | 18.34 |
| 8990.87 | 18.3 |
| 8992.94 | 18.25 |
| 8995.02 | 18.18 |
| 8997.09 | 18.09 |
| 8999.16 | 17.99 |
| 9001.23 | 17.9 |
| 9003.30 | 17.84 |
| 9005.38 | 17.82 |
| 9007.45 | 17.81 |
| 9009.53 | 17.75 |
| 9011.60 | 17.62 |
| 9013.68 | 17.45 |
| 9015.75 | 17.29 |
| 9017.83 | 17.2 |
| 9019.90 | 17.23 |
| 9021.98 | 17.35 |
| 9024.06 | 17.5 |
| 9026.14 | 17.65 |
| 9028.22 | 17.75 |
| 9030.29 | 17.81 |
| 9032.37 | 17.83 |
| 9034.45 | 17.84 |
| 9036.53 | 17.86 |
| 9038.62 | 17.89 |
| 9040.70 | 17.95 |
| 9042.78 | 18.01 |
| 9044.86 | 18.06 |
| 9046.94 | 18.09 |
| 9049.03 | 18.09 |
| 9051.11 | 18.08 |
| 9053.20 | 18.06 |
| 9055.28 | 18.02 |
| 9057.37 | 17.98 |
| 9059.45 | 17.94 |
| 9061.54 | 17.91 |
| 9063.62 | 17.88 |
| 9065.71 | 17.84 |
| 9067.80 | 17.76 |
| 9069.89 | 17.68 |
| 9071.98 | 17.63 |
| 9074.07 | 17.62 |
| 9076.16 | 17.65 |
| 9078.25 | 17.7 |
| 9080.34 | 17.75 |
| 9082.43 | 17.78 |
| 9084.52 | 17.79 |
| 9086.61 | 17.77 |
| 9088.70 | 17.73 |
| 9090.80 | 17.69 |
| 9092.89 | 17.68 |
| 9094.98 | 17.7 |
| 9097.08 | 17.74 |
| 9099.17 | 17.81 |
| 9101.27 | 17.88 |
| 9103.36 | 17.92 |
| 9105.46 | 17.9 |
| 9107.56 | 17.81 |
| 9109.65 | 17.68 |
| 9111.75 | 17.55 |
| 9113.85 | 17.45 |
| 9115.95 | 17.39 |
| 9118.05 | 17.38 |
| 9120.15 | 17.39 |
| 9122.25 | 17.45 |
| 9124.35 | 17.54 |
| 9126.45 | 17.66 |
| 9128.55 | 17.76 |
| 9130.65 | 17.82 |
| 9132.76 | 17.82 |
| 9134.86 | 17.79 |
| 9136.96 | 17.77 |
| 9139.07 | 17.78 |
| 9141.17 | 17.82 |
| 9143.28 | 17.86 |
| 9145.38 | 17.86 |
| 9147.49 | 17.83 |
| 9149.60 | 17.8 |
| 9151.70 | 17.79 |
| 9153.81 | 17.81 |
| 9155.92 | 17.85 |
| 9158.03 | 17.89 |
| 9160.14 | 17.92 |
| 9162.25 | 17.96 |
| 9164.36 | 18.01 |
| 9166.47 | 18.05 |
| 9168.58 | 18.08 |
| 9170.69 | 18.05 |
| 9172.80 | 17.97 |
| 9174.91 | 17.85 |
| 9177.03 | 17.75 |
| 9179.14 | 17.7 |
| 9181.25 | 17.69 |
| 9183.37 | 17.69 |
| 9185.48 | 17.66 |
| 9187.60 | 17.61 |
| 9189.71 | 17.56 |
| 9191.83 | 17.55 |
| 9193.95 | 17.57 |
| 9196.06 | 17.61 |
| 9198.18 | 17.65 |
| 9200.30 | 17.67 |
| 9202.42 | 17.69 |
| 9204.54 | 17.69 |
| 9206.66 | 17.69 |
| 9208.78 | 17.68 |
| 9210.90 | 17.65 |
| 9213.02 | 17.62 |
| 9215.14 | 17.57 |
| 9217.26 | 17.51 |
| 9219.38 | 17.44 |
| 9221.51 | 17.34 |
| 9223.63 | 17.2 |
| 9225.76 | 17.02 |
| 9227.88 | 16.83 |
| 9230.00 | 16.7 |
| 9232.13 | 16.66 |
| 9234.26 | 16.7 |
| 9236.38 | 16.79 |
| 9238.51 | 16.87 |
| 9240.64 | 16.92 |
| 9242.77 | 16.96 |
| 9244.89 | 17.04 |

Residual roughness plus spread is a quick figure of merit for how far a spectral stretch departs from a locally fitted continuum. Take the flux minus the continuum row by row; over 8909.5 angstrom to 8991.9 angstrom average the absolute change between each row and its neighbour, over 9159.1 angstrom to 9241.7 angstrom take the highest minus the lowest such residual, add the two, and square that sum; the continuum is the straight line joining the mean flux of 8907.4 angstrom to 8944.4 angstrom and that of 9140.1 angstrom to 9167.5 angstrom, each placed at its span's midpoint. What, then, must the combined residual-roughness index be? 1.8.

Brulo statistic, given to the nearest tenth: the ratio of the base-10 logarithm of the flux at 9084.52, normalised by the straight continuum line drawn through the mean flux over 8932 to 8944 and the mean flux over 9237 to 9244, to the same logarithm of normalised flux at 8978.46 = 1.2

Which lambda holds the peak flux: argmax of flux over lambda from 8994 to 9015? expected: 8995.02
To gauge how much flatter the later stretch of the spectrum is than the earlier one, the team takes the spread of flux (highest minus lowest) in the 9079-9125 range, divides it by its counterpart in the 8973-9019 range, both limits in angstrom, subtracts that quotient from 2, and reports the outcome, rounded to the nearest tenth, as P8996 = 1.5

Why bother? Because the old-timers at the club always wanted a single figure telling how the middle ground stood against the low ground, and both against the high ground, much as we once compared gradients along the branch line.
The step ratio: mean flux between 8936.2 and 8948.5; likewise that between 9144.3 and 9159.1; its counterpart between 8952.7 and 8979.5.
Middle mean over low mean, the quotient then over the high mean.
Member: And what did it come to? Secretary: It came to 0.0554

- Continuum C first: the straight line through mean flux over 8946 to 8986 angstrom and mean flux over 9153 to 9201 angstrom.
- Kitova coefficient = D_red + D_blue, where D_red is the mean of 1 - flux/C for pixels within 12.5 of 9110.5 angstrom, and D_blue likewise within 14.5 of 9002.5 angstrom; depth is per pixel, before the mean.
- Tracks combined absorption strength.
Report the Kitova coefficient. 0.025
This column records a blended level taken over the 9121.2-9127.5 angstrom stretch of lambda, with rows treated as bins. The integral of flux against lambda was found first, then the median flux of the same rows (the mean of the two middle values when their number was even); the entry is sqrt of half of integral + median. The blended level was 8.00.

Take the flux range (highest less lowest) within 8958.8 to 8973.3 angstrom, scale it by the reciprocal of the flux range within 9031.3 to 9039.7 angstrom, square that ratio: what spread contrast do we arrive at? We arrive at 8.0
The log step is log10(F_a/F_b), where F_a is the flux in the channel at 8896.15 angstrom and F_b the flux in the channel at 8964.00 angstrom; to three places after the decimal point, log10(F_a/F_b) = 0.010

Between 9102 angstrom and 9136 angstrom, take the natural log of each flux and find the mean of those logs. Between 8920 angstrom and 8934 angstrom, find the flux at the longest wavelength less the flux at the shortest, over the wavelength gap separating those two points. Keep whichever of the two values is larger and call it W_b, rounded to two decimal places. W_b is 2.87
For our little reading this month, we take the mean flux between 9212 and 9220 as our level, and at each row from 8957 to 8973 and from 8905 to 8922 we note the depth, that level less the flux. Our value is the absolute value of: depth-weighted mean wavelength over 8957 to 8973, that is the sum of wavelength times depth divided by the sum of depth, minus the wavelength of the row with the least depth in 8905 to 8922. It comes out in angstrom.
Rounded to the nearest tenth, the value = 54.7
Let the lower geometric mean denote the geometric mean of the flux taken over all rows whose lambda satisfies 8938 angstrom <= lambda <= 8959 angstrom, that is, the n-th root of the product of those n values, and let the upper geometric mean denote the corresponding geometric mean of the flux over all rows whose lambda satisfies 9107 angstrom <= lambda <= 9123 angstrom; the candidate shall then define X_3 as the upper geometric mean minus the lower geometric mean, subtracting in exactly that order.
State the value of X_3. -0.71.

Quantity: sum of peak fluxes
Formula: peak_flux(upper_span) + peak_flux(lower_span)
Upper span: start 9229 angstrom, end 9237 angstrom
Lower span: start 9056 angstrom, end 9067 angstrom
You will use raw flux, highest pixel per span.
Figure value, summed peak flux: 34.77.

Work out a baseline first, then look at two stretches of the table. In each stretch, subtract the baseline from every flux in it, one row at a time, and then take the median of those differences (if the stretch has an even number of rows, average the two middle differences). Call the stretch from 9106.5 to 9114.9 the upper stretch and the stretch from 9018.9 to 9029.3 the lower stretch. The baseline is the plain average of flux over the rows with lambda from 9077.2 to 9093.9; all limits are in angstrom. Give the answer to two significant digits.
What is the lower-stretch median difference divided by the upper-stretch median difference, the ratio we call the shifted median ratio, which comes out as 1.9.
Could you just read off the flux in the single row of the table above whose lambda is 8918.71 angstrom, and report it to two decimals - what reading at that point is 18.23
